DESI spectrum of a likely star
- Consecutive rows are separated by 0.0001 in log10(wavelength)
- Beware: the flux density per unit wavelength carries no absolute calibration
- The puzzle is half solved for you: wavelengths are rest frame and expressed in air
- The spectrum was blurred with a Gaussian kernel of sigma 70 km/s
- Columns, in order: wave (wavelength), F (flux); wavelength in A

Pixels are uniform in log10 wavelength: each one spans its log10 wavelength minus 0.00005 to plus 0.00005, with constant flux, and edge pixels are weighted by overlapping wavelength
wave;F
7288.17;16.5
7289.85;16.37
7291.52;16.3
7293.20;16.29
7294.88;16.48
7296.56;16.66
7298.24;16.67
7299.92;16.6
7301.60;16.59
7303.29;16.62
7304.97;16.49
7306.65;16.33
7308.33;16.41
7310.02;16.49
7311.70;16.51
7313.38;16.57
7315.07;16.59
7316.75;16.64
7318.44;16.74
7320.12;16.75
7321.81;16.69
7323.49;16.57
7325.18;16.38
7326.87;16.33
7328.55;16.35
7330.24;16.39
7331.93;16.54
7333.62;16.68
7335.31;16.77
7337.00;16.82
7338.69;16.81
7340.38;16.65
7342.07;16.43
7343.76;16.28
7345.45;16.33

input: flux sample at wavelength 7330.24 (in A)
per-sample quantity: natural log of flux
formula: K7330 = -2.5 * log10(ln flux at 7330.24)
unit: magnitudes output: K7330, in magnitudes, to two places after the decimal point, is -1.12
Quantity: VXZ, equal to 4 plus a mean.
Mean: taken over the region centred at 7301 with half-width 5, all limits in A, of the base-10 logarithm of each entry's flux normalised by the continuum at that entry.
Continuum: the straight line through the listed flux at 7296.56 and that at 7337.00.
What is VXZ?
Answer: 3.998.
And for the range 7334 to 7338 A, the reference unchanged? 3.999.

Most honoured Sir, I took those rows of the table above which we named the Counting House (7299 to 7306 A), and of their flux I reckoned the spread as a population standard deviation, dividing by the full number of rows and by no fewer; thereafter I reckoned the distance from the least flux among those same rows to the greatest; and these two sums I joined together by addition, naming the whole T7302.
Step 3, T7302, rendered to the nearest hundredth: 0.18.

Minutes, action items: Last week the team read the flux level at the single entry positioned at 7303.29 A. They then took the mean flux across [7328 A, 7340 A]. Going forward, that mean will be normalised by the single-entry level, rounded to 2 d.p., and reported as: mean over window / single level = 1.00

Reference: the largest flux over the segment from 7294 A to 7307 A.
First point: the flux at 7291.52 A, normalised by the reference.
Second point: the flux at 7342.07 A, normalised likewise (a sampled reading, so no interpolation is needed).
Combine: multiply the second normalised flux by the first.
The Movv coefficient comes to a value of 0.964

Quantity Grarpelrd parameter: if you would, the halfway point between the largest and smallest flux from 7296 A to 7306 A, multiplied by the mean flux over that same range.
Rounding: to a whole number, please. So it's 275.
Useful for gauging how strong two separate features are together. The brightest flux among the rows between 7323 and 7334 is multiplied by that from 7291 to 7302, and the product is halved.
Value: 139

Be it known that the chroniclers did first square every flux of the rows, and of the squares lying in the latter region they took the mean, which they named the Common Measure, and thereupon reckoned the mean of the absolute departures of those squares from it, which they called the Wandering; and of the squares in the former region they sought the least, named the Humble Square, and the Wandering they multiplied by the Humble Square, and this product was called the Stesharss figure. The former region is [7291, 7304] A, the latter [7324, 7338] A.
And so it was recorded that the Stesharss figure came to 1493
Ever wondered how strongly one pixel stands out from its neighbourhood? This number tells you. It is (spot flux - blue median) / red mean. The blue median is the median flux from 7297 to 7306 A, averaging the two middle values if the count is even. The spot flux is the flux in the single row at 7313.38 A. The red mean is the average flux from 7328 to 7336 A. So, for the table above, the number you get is -0.0018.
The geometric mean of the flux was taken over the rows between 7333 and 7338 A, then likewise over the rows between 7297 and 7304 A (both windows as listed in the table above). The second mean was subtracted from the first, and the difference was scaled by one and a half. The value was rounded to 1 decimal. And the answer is 0.2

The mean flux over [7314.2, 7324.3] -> 16.7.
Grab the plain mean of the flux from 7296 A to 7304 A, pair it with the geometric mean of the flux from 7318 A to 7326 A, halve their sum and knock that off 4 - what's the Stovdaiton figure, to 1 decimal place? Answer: -12.6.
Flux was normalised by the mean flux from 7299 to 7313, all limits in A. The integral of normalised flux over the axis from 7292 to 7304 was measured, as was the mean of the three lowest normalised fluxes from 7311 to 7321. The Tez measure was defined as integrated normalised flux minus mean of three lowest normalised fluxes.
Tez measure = 11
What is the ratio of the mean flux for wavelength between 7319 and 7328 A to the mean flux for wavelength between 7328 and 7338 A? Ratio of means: 1.00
